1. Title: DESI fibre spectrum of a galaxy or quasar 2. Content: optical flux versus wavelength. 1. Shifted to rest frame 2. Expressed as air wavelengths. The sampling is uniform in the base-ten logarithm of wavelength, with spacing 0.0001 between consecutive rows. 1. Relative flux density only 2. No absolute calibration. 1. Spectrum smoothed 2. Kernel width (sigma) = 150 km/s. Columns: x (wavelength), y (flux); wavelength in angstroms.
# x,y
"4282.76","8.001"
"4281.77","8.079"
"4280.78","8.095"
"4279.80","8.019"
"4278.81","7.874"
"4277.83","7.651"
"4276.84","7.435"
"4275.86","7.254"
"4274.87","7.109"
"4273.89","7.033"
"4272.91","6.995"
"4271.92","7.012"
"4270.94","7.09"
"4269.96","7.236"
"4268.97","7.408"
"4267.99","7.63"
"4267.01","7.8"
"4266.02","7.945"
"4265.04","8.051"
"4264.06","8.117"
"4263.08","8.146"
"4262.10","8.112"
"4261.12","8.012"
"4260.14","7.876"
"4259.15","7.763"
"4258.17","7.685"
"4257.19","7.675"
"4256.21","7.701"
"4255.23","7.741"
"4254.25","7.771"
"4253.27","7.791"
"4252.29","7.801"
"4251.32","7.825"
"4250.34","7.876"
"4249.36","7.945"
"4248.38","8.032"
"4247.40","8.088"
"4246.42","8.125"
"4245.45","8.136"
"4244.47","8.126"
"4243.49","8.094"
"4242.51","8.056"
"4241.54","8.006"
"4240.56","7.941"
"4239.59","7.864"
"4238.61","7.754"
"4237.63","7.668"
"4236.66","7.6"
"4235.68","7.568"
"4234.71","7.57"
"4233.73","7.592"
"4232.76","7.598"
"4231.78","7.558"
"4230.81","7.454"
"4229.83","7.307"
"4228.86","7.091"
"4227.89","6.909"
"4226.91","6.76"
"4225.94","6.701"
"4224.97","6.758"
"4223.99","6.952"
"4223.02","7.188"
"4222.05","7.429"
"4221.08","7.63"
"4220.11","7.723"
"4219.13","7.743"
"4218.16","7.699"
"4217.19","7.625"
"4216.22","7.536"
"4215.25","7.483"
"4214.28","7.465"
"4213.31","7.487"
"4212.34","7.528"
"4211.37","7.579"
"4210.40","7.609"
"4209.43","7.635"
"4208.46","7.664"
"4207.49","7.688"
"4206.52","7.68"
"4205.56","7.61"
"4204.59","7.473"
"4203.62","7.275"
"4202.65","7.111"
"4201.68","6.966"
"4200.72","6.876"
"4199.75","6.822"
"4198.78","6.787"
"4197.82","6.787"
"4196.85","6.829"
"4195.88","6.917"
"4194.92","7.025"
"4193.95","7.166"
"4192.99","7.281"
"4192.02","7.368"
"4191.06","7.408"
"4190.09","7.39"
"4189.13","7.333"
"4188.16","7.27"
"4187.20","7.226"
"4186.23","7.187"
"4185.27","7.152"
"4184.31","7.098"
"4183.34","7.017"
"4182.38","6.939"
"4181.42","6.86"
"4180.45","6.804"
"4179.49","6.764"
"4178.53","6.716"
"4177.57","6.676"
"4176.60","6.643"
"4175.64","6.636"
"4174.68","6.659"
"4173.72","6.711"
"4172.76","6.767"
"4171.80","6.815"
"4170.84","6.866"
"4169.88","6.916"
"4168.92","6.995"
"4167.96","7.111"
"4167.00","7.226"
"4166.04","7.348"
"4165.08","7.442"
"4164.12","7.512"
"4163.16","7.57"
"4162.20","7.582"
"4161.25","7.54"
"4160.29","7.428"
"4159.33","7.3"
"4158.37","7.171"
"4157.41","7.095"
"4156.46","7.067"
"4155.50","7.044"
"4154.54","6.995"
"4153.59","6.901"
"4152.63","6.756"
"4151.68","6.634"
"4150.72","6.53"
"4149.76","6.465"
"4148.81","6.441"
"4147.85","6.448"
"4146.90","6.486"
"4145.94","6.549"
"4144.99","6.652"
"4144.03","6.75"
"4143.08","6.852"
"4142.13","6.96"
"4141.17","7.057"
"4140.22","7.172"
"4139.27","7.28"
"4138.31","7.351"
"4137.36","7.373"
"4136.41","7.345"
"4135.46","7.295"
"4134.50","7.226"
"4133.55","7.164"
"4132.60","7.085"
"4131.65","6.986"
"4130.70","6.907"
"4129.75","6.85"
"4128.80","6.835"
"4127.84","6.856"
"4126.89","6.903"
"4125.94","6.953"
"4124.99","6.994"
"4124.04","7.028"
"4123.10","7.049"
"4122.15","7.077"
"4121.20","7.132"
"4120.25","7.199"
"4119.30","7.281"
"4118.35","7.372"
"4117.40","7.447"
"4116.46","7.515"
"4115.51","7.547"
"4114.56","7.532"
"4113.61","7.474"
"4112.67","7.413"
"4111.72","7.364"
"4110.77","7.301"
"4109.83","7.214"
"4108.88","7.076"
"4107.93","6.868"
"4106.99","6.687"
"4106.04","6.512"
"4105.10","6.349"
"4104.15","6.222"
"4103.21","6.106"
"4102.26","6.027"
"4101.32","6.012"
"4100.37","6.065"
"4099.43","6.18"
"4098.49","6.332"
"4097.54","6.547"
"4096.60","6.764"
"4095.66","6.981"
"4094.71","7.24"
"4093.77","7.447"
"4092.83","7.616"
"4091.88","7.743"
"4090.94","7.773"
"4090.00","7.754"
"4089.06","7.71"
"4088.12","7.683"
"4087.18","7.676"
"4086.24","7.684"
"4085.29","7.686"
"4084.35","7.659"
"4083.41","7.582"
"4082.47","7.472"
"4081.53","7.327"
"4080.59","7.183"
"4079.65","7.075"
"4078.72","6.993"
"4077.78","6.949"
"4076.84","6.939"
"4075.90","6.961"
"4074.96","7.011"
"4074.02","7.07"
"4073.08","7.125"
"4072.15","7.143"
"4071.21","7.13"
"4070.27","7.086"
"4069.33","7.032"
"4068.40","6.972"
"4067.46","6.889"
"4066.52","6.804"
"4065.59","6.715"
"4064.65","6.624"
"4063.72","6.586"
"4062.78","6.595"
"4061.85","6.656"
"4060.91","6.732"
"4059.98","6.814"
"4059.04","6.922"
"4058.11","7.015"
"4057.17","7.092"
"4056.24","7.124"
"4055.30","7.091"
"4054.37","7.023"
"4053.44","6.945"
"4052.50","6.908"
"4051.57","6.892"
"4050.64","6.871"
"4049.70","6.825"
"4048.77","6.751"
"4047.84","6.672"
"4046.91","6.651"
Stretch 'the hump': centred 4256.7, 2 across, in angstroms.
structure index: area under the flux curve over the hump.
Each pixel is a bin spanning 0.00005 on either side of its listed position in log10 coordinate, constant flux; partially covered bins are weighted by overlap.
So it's 15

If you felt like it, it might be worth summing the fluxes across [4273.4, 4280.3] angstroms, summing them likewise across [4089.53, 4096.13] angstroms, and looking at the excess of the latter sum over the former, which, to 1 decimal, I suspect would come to 0.2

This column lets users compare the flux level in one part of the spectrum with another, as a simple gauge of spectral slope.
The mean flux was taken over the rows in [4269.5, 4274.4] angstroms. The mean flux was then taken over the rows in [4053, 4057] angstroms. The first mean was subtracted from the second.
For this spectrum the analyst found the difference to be 0.0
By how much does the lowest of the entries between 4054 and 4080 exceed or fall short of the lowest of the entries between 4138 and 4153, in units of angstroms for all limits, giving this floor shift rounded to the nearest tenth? 0.1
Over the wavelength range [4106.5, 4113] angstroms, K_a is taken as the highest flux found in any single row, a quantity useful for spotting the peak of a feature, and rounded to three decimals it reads 7.413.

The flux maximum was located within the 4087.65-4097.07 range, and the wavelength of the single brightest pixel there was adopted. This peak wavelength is 4090.94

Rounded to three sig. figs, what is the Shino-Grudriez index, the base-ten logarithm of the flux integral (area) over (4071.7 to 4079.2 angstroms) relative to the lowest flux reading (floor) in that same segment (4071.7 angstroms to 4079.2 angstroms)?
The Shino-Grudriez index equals 0.881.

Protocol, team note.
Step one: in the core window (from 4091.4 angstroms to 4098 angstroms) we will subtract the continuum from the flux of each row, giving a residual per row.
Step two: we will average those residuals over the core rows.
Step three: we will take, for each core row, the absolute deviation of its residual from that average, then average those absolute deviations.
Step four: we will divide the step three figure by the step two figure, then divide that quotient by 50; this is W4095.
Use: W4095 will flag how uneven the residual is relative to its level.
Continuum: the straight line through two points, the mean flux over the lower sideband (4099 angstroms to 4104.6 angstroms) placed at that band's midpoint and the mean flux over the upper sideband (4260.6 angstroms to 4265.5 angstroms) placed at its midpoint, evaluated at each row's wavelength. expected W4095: 0.0066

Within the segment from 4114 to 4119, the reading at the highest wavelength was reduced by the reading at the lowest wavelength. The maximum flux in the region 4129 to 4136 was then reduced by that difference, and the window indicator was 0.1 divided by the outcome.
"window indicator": 0.0134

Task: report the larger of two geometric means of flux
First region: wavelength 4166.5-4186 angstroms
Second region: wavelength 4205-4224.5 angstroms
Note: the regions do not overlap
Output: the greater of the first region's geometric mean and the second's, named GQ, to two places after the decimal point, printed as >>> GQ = 7.55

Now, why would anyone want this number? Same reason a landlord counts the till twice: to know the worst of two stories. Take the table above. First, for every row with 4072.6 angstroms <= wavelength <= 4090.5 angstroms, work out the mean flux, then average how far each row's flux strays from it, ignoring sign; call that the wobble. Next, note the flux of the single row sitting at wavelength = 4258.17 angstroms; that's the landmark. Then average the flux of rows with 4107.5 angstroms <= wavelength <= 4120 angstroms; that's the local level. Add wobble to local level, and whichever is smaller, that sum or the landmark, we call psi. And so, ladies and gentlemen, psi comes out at 7.63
